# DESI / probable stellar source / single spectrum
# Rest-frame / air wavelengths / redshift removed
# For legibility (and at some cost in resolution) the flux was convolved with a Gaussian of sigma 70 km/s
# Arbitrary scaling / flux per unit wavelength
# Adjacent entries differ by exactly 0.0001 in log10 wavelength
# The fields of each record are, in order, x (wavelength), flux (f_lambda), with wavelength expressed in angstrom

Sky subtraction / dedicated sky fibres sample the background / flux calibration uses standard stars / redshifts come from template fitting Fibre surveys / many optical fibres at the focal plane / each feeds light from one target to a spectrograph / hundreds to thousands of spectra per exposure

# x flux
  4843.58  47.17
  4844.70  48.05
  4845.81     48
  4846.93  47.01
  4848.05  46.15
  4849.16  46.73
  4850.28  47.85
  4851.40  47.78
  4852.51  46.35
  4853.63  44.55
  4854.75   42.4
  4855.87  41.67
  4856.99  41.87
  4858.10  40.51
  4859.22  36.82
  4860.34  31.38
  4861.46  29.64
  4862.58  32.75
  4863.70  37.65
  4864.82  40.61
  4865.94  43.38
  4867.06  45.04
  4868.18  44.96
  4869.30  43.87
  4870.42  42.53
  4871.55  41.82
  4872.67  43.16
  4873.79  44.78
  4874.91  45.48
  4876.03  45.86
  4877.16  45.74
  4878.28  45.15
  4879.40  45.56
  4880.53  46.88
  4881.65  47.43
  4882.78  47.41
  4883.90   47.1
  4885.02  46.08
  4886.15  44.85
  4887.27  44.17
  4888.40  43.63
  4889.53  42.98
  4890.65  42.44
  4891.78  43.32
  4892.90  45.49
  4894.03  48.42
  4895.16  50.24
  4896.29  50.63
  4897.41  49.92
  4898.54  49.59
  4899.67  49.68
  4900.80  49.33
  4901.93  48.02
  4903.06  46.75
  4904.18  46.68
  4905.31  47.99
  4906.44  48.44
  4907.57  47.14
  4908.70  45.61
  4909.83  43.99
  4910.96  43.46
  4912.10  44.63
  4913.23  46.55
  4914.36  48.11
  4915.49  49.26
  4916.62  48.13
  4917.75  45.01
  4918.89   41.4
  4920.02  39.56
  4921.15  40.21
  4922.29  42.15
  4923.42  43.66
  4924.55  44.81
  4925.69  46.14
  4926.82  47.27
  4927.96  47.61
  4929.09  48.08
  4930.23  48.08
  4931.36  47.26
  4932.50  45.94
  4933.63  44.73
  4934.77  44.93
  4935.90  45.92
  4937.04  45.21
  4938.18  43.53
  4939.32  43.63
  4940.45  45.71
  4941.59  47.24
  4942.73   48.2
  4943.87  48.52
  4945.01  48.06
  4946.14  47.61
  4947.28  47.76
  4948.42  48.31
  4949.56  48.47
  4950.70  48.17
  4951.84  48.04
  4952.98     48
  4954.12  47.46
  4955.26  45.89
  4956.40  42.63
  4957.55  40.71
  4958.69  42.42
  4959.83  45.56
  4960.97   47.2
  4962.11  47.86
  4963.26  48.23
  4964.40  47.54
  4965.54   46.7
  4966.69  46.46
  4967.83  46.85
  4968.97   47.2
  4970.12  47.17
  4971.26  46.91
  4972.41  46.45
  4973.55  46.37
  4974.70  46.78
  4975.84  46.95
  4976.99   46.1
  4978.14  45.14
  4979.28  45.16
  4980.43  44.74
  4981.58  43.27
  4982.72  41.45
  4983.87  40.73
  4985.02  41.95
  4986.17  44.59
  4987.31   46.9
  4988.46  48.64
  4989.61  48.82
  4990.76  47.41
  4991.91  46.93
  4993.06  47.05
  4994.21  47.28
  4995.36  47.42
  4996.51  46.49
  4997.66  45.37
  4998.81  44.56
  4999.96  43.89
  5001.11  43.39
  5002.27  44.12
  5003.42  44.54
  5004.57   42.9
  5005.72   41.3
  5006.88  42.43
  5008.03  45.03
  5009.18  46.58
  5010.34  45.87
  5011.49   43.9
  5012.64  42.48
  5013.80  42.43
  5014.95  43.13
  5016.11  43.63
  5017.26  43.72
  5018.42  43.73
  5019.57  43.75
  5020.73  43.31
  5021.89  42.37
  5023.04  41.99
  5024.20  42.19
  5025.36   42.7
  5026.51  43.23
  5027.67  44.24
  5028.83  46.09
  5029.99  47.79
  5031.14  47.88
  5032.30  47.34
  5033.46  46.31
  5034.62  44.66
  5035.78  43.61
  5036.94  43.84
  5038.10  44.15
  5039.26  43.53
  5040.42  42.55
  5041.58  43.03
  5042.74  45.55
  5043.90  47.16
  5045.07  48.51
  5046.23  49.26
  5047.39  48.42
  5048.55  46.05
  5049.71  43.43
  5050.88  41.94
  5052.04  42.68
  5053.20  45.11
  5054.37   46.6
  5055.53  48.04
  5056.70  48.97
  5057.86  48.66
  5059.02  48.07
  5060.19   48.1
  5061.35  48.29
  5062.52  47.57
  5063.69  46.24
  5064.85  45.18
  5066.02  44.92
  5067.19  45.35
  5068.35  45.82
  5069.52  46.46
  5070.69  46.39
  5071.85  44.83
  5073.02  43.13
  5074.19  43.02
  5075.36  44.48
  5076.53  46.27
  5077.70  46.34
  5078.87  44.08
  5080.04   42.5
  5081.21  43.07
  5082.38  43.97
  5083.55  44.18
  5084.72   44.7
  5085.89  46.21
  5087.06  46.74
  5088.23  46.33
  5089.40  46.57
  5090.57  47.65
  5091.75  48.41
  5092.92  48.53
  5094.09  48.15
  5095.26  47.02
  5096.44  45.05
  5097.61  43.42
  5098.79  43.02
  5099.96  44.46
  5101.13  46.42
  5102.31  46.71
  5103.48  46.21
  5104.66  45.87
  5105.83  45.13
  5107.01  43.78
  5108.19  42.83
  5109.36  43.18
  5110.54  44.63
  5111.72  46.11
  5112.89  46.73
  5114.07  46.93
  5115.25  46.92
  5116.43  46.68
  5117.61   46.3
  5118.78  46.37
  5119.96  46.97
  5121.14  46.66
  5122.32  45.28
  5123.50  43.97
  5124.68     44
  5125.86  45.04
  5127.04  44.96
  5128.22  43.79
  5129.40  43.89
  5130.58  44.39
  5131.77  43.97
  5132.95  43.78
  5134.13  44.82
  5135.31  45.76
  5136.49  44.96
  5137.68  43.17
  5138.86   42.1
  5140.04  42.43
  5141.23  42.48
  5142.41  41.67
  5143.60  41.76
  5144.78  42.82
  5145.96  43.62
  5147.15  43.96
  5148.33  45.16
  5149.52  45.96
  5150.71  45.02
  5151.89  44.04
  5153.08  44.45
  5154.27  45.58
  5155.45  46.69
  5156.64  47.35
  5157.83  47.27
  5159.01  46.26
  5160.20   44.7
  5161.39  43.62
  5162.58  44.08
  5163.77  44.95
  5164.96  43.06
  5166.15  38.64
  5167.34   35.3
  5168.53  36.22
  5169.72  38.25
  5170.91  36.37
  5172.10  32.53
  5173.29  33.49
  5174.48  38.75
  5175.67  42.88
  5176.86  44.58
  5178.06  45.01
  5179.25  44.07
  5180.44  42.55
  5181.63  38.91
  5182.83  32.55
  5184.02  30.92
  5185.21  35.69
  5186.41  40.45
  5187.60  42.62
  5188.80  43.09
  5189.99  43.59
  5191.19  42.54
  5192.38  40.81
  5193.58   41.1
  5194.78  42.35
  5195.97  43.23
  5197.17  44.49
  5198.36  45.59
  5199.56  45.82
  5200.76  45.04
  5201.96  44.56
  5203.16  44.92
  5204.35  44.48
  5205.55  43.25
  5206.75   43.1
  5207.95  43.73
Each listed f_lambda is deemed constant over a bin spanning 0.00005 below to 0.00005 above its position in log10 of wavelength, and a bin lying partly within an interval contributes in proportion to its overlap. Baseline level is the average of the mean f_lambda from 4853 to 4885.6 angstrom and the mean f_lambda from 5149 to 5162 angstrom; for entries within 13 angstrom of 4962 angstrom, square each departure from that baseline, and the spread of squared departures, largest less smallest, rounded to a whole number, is 18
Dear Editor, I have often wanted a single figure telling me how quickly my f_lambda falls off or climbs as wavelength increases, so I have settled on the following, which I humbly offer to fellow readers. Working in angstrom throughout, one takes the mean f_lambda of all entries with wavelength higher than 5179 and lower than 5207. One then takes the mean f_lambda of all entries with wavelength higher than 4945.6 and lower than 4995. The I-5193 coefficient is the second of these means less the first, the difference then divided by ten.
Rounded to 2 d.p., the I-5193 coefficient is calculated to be 0.43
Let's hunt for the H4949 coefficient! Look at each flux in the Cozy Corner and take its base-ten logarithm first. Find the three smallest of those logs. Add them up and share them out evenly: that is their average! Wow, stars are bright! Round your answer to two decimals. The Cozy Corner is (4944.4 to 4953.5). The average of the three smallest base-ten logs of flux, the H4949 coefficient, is 1.68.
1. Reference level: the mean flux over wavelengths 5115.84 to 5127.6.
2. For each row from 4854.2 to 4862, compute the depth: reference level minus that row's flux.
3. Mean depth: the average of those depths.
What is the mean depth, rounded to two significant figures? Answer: 7.9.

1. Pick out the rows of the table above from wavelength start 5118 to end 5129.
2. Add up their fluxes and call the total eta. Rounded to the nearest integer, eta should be 407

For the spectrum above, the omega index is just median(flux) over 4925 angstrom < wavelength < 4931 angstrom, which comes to 47.6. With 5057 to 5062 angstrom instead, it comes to 48.2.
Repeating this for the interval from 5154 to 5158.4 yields 47.0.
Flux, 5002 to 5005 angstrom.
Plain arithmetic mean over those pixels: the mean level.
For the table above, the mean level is 43.9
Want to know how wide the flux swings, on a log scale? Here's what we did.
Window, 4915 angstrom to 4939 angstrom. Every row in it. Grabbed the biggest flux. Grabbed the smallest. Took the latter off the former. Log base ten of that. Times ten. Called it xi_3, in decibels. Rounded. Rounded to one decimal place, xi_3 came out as 9.9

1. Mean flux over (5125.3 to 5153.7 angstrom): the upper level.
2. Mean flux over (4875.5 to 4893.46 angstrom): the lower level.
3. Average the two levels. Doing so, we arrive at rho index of 44.6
